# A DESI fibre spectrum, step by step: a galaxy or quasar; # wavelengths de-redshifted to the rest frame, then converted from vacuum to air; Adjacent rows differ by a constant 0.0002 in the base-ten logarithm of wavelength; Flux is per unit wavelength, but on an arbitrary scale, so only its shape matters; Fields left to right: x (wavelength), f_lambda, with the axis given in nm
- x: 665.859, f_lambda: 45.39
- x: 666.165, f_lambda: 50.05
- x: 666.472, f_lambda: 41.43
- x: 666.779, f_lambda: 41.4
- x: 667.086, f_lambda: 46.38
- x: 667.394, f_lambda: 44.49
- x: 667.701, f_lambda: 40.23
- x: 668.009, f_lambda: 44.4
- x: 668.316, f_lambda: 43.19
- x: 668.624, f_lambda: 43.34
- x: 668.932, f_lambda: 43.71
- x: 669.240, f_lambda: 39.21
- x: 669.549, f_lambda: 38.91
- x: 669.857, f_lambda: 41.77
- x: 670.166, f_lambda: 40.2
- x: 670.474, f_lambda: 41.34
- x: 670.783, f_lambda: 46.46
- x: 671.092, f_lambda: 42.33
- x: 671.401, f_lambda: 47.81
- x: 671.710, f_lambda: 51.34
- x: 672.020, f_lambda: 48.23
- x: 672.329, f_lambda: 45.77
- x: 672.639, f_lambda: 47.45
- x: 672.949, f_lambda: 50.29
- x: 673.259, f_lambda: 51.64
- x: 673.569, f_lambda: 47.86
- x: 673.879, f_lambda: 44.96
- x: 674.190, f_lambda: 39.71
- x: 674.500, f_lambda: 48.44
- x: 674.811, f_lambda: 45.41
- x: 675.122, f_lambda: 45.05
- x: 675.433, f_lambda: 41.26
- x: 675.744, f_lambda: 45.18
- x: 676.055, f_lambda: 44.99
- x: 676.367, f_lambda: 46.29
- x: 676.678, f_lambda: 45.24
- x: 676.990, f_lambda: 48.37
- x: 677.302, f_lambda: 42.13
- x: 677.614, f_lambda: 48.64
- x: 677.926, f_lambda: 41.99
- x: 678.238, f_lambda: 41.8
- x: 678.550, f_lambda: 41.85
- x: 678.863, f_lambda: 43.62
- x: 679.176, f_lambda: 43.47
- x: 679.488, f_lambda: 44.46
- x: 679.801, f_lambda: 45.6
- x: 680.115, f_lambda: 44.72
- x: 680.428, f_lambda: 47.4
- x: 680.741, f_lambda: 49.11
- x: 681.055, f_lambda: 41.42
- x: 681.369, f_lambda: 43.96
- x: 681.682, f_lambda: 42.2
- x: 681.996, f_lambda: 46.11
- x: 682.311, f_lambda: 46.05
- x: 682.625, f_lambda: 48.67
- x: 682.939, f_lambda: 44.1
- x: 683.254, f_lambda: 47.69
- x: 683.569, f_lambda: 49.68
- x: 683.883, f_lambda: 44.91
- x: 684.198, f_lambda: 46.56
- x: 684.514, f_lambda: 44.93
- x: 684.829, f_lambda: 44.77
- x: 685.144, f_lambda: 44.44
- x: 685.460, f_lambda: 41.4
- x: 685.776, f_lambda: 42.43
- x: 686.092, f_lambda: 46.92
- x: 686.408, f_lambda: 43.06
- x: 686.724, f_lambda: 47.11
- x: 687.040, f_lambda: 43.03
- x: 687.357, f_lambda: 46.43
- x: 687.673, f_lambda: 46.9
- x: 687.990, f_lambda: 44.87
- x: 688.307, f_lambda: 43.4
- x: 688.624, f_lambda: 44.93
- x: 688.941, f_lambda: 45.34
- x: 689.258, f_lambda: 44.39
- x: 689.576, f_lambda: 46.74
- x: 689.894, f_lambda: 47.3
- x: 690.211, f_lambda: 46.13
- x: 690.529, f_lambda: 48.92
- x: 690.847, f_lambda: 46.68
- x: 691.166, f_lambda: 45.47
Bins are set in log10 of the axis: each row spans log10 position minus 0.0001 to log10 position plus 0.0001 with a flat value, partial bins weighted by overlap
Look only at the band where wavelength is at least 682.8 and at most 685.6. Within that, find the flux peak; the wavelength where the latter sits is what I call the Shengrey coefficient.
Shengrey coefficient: 683.569 nm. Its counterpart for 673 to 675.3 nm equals 673.259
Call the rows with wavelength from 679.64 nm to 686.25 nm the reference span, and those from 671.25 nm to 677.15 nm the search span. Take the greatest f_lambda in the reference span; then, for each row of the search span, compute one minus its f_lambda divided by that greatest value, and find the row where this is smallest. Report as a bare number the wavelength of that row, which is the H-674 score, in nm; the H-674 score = 673.259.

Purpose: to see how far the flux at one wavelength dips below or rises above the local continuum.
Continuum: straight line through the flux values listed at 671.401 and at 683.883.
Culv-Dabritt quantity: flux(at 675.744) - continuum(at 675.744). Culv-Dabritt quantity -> -1.6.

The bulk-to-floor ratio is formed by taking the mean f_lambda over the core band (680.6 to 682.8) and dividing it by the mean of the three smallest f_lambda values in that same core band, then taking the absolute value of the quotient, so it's 1.07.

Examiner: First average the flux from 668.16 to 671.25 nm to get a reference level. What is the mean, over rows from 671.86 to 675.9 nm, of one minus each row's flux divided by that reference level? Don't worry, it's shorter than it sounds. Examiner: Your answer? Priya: -0.100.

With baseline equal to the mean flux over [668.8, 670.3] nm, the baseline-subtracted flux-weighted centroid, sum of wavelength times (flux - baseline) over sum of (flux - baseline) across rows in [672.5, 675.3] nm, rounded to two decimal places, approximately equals 673.66 nm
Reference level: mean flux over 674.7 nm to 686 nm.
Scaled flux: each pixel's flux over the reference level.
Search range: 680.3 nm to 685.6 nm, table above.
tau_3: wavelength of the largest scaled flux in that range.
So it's 683.569 nm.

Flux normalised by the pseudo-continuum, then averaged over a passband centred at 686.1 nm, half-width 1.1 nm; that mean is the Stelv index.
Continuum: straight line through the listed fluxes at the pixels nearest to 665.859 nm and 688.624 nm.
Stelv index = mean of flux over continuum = 0.98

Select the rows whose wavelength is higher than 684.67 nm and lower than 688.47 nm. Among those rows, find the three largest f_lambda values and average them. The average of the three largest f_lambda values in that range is 47.0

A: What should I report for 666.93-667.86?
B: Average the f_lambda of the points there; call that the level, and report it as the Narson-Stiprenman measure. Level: 44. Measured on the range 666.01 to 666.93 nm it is 44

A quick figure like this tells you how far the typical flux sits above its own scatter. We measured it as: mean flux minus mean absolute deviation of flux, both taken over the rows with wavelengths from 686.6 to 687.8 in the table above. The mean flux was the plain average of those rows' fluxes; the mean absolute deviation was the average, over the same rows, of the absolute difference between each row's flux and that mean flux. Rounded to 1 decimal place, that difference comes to 44.4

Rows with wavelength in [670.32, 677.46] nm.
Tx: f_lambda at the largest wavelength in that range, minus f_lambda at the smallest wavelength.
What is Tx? 1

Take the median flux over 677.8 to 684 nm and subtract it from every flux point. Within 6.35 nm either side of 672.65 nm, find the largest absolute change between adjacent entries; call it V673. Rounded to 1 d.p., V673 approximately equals 8.7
